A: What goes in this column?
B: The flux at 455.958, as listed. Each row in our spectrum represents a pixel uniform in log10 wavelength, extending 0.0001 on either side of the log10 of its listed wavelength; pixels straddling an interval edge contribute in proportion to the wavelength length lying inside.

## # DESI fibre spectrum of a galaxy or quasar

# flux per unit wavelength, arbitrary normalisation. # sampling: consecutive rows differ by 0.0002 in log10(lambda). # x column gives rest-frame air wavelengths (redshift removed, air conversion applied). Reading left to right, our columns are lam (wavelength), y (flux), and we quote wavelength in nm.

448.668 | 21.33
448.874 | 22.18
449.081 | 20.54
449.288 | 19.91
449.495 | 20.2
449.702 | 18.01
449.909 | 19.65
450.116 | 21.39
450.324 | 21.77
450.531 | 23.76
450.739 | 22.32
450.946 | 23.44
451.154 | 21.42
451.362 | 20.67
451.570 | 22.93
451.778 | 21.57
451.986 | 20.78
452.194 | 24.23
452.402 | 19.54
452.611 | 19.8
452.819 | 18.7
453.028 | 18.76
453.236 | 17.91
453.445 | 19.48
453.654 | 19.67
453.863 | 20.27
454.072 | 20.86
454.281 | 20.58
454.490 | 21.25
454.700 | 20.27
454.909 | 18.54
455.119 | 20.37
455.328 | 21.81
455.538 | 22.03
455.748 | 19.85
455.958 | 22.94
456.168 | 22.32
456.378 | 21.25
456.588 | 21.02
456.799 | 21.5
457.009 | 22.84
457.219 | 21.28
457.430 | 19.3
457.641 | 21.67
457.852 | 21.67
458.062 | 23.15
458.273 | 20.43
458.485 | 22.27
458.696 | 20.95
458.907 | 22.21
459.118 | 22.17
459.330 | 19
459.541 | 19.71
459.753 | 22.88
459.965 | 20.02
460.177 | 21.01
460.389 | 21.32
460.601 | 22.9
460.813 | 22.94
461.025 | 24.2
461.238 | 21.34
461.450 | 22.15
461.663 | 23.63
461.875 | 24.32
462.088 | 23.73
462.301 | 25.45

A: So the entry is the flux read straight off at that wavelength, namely 22.94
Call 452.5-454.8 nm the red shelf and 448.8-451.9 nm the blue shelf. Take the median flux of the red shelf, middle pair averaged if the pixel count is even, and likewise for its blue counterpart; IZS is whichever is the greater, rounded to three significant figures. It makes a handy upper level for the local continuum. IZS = 21.4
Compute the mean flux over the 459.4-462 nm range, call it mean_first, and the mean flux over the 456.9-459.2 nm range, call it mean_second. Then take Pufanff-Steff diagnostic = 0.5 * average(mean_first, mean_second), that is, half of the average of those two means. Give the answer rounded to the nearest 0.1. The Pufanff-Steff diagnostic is 11.0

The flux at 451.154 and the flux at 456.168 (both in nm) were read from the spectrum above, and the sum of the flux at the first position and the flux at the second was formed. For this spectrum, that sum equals 43.7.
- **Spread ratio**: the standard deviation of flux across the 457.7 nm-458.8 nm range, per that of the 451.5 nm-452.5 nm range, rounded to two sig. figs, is 0.59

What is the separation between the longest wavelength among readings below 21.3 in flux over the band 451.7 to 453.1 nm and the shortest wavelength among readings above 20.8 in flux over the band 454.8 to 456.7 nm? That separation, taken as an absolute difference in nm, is 2.30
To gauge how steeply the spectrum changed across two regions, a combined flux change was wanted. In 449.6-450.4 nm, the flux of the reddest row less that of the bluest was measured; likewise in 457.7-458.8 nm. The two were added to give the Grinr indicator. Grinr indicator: 3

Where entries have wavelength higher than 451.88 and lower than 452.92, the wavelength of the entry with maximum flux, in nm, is 452.194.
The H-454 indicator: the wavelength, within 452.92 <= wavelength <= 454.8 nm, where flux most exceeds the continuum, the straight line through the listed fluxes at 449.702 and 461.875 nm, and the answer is 454.490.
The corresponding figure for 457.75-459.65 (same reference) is 458.062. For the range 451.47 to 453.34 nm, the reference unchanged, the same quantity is 452.194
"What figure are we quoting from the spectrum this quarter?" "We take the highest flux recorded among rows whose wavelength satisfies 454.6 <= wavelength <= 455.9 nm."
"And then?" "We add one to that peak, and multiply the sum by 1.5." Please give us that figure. 34.5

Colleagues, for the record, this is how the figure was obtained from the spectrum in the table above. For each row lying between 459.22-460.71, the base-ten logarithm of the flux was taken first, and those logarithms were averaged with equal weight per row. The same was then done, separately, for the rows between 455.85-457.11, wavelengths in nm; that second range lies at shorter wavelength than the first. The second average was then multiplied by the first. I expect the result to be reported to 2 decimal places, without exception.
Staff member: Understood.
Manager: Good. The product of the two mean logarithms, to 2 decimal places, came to 1.77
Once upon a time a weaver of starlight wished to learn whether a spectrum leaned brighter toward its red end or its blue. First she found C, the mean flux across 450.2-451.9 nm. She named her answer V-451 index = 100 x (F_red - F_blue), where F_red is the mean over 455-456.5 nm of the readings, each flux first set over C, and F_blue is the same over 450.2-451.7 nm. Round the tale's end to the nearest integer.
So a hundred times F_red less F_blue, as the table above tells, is -4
